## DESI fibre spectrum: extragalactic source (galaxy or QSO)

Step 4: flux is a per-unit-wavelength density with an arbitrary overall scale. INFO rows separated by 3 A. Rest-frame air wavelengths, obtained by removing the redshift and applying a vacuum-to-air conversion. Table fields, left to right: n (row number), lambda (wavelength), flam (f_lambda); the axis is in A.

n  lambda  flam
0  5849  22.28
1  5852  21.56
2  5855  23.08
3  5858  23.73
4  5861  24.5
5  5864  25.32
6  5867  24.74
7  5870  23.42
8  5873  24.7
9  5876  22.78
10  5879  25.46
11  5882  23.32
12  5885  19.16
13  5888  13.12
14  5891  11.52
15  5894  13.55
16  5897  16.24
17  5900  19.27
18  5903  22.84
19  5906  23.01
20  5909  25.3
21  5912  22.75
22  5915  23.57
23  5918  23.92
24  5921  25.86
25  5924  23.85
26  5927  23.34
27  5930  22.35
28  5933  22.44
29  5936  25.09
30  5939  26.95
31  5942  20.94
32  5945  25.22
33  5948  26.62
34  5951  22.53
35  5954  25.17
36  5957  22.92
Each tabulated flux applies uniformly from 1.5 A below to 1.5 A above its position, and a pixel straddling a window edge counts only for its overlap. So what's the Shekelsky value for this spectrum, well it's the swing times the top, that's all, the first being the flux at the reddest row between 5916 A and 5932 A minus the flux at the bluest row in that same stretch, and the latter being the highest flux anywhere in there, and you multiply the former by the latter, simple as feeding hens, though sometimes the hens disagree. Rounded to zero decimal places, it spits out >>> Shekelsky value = -41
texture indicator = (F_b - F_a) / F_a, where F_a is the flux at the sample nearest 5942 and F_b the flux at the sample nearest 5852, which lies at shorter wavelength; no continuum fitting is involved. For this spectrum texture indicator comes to 0.030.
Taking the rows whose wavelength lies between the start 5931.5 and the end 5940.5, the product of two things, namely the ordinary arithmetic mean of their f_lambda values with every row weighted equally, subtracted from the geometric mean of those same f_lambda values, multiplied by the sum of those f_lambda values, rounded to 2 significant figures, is -5.2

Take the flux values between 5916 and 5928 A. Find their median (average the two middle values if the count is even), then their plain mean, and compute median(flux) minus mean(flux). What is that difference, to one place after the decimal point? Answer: -0.4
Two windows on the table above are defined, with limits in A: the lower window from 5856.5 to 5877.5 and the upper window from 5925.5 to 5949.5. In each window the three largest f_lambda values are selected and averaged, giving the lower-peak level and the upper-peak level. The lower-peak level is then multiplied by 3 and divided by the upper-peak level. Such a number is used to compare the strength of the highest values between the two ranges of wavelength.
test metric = 2.85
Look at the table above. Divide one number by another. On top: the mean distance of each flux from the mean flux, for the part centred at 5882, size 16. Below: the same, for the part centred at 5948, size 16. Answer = 2.0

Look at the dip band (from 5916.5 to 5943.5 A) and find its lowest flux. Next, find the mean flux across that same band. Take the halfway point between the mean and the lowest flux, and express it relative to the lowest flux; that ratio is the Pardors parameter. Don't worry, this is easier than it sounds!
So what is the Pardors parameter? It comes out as 1.07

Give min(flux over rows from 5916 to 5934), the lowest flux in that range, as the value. 22.35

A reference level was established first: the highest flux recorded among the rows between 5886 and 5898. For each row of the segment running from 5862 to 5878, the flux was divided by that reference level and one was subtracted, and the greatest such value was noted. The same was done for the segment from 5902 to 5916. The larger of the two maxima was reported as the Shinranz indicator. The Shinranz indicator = 0.559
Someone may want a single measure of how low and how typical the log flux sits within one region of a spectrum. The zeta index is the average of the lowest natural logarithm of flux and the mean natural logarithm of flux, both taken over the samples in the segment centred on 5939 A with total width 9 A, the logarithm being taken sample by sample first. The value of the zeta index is 3.11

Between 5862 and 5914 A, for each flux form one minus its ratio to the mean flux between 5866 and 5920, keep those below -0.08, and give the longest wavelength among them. 5912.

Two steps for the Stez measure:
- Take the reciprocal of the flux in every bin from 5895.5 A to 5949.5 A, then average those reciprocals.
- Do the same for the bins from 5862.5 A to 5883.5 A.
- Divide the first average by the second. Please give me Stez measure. 1.1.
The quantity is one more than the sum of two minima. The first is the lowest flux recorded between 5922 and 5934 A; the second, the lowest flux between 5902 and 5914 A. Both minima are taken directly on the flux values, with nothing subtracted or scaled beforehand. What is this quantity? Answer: 46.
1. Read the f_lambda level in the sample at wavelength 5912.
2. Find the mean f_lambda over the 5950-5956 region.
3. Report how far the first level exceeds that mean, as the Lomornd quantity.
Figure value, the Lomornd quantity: -1.1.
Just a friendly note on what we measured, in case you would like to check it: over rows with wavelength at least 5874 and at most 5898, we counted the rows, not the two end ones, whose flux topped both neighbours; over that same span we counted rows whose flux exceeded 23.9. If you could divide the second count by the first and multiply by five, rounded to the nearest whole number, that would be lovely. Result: 5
